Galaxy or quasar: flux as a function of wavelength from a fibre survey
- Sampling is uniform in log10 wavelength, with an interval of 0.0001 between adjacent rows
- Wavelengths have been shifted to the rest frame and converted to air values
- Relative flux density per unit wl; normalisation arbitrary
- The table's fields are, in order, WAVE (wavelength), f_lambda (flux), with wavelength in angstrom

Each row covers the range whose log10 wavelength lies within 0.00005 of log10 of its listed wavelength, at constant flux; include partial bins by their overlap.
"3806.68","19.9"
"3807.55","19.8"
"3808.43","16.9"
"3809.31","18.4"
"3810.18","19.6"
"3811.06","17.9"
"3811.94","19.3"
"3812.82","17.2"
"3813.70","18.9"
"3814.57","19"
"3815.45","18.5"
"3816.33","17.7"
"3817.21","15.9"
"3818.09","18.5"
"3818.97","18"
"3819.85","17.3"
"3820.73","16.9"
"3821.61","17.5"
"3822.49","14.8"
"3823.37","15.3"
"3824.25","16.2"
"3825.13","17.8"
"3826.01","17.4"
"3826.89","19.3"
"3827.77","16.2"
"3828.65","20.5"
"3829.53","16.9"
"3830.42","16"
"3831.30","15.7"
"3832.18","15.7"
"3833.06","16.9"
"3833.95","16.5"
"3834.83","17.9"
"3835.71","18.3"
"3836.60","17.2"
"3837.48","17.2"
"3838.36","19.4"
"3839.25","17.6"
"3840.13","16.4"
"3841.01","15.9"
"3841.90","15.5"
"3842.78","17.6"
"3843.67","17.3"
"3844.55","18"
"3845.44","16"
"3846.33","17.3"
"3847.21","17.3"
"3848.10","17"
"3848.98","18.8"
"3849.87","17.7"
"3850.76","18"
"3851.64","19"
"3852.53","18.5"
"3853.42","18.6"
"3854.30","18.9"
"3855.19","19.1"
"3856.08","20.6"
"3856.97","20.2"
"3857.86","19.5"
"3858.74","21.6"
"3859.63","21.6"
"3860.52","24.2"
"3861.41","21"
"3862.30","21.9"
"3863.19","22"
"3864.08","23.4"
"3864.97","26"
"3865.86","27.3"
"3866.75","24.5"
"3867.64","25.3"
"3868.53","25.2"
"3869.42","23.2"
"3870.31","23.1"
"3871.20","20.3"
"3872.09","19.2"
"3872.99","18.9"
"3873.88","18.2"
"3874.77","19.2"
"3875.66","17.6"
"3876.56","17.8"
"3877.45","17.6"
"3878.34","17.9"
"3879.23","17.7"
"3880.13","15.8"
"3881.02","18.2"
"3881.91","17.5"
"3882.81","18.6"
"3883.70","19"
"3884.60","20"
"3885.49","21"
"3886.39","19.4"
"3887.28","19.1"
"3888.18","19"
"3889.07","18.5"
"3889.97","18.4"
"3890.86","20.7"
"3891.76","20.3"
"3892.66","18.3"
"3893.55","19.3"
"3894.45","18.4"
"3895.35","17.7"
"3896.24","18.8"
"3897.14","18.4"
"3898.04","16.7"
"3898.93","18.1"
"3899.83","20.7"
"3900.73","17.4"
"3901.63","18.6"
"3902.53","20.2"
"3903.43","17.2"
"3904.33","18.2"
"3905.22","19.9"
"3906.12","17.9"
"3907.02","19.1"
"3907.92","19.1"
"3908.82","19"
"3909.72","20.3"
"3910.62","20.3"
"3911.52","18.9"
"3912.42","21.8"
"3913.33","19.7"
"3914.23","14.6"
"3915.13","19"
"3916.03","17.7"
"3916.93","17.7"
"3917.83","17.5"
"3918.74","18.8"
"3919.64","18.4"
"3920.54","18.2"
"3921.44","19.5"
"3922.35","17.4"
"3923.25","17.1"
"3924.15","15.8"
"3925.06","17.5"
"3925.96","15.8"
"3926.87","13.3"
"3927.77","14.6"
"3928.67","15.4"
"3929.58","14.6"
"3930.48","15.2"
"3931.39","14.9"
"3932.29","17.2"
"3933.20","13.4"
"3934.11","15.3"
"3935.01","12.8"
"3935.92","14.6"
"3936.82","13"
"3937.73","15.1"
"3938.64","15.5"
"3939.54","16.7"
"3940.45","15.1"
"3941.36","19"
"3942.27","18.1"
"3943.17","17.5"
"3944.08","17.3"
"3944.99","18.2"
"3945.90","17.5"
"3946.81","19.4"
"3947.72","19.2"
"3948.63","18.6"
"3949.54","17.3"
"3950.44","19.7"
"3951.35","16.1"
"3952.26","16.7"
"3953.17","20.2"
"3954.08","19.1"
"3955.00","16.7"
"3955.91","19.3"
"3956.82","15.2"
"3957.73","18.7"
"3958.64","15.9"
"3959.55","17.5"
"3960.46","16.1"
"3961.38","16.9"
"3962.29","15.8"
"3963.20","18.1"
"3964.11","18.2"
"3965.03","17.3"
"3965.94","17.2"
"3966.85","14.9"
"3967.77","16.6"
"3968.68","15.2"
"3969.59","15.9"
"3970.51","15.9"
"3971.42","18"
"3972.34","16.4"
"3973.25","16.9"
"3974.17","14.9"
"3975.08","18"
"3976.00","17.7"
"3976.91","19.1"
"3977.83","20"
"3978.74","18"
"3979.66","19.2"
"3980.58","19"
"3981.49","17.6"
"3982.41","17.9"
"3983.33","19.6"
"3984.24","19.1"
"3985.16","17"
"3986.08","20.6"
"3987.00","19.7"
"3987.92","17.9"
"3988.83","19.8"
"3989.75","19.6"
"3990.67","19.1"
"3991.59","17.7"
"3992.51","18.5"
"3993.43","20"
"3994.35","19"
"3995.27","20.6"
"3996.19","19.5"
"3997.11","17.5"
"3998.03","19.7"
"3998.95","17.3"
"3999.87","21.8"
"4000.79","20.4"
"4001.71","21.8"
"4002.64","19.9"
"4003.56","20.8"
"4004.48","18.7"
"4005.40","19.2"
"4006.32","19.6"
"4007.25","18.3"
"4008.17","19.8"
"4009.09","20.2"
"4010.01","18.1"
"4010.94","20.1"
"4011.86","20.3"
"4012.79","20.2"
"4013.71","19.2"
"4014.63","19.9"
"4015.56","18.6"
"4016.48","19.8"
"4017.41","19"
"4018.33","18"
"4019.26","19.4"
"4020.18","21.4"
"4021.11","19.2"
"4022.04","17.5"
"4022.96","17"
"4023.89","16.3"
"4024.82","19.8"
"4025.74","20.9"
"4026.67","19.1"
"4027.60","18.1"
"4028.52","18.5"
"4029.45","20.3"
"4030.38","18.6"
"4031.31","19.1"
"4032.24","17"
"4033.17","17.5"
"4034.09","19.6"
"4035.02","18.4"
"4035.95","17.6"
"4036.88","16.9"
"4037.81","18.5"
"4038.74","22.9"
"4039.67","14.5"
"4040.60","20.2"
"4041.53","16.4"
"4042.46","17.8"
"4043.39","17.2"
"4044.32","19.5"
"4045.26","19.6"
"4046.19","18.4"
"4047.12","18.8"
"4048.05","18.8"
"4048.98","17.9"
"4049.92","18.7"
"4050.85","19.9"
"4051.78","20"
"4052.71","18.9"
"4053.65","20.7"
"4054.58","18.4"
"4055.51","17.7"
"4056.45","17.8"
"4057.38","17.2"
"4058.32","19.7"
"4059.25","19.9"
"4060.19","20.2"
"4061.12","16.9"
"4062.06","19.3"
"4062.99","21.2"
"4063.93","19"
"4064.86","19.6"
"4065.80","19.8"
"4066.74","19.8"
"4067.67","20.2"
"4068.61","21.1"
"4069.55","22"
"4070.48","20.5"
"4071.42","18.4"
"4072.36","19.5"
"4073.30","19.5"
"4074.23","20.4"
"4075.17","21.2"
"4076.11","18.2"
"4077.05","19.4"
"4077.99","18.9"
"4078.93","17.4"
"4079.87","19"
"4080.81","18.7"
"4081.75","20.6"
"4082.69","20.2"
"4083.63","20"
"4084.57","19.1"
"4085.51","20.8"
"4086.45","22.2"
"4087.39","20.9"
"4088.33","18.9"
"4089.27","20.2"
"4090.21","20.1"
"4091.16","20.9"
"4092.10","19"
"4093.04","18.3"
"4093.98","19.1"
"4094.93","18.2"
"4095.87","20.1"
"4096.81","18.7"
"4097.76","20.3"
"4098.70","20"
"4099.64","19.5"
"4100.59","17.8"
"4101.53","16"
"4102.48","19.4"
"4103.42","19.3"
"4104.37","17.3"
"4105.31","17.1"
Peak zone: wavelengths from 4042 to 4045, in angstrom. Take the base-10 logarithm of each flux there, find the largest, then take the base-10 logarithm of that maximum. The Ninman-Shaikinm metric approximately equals 0.1106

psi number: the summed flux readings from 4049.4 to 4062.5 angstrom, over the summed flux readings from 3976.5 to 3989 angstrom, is 1.00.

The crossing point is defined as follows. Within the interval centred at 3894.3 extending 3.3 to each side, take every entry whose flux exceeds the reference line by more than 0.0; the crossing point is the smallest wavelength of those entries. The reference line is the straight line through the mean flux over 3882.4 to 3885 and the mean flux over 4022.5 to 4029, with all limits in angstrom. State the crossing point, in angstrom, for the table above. 3891.76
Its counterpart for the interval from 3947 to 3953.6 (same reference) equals 3947.72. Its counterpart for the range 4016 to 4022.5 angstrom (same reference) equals 4016.48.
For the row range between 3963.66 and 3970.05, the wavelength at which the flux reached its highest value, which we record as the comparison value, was 3964.11 angstrom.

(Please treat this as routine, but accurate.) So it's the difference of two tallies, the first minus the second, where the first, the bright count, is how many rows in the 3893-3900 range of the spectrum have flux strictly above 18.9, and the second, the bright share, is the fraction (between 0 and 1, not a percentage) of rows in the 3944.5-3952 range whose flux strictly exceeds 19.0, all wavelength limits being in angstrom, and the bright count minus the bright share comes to 2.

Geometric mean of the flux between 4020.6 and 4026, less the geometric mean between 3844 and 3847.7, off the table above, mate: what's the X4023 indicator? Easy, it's 1.2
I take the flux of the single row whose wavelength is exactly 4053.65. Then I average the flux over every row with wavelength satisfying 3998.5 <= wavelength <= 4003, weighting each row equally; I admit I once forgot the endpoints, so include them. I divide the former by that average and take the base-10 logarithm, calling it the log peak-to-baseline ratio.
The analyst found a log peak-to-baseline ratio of 0.010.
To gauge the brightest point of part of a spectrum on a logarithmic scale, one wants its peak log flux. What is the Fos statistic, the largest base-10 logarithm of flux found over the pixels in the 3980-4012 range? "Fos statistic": 1.34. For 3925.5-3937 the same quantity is 1.24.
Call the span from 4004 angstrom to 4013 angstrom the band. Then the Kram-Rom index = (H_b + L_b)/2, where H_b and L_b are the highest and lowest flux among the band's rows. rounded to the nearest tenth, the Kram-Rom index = 19.2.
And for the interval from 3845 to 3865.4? 21.0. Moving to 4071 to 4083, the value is 19.3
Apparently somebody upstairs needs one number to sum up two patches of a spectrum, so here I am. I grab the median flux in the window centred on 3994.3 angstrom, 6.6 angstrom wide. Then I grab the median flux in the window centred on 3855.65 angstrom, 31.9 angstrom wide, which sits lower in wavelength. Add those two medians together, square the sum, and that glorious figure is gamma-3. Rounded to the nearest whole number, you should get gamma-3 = 1467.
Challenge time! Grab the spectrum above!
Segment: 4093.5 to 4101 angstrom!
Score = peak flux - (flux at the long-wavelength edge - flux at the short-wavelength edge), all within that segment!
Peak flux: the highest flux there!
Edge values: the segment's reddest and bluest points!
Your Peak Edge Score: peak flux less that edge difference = 21.6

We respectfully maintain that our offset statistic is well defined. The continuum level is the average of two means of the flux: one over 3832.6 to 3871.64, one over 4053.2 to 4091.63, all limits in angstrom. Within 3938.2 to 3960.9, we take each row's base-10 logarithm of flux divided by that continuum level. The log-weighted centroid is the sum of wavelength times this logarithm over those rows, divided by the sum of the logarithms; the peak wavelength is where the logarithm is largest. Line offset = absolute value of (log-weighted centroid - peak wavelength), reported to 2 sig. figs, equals 3.8 angstrom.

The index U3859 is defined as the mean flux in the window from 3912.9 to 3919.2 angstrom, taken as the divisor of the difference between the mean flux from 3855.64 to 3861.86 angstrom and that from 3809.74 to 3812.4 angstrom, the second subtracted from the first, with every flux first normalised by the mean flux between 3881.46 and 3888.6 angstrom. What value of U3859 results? 0.13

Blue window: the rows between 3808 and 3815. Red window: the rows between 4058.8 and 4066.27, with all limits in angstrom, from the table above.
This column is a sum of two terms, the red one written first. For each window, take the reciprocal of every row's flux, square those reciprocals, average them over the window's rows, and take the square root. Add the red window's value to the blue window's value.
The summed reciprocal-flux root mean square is 0.106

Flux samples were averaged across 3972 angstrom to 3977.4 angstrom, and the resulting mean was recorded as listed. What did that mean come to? 17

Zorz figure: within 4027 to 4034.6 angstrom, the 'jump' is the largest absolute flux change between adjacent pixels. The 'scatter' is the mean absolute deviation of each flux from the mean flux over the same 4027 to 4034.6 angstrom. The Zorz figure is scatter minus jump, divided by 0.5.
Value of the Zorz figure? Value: -2.6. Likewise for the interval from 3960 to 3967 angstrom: -2.8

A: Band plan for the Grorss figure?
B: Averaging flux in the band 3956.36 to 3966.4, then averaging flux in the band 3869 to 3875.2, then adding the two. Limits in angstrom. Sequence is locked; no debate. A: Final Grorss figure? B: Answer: 37.3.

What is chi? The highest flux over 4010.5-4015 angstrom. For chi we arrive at 20.3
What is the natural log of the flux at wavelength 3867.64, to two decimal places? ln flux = 3.23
